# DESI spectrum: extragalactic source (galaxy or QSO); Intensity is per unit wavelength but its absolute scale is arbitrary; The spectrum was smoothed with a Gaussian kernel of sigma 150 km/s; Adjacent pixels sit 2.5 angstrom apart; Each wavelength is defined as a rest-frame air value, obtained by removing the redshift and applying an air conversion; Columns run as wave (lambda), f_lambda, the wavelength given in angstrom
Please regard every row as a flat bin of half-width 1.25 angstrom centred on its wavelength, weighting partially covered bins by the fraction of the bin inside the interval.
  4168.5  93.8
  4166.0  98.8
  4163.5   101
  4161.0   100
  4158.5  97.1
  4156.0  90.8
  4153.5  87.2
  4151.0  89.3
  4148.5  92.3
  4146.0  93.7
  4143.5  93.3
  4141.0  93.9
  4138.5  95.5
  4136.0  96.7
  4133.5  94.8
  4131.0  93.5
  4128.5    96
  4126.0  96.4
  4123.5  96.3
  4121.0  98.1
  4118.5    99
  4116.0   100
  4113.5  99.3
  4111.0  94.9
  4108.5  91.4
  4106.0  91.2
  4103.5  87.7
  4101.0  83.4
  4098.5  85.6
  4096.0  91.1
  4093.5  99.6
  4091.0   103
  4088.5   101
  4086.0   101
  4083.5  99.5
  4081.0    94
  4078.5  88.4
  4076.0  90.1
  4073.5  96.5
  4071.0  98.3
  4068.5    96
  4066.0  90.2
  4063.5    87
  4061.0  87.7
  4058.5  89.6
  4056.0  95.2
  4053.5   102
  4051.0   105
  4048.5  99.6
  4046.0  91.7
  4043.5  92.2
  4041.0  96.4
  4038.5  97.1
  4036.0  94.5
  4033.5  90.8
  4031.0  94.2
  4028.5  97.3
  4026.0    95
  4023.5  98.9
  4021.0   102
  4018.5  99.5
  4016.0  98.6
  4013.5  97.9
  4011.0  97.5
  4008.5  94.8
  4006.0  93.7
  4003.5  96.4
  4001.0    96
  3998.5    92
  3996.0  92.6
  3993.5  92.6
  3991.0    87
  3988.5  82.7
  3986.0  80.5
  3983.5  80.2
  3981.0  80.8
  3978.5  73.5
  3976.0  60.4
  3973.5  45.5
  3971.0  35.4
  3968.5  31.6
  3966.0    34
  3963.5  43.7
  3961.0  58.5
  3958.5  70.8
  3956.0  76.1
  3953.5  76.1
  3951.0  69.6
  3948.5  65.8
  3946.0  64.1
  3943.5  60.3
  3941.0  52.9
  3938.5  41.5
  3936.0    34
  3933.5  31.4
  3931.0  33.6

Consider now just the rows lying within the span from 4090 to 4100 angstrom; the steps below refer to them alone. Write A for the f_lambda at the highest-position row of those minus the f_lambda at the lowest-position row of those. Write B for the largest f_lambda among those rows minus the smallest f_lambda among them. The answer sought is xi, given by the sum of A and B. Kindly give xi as 0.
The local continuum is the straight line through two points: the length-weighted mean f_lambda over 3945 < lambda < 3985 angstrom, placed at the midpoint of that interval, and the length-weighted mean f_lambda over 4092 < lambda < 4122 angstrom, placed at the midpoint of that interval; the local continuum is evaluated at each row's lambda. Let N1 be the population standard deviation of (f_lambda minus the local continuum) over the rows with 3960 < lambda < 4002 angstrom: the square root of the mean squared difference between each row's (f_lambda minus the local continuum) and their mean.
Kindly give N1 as 19.8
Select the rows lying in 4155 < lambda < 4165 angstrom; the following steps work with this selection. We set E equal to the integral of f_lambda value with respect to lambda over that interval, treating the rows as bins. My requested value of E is 974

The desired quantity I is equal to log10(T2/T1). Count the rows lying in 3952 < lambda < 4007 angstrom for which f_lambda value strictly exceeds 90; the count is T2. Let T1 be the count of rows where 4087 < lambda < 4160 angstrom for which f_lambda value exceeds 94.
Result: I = -0.40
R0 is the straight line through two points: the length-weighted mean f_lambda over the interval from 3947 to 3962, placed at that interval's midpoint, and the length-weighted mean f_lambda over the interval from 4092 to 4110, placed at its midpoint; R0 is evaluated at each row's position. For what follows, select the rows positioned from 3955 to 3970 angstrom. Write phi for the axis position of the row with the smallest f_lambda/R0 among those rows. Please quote 3968.5 angstrom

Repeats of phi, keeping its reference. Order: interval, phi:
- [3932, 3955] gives 3933.5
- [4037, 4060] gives 4058.5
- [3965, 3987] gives 3968.5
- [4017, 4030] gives 4026.0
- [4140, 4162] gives 4153.5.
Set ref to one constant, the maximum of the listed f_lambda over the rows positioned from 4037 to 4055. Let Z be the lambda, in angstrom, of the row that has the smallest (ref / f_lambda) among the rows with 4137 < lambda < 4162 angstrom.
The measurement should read 4161.0 angstrom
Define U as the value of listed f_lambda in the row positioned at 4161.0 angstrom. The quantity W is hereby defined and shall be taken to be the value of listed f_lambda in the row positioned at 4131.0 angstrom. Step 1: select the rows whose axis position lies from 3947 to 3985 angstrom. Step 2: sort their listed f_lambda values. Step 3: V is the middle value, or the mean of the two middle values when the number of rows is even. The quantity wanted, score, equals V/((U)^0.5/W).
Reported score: 615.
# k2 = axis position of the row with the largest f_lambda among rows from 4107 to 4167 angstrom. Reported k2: 4163.5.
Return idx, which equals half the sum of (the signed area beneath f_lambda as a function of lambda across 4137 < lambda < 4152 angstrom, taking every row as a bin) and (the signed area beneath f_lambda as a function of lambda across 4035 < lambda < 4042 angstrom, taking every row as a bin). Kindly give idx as 1035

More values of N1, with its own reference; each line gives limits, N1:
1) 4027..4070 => 6.1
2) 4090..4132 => 5.4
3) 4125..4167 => 4.2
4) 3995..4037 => 3.8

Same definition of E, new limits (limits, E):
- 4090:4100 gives 943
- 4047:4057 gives 1004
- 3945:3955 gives 692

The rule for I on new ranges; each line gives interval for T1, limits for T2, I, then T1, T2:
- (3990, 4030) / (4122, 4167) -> 0.16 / 11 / 16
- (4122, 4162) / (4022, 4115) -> 0.57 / 8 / 30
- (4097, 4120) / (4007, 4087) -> 0.85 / 4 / 28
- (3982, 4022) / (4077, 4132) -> 0.35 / 8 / 18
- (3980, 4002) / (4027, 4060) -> 1.08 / 1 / 12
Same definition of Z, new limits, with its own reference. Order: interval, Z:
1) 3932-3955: 3953.5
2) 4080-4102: 4091.0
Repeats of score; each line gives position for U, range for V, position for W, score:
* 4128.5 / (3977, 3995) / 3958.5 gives 584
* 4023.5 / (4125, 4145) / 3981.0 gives 773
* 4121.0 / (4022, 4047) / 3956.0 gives 728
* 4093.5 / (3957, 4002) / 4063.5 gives 670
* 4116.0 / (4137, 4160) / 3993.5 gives 864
